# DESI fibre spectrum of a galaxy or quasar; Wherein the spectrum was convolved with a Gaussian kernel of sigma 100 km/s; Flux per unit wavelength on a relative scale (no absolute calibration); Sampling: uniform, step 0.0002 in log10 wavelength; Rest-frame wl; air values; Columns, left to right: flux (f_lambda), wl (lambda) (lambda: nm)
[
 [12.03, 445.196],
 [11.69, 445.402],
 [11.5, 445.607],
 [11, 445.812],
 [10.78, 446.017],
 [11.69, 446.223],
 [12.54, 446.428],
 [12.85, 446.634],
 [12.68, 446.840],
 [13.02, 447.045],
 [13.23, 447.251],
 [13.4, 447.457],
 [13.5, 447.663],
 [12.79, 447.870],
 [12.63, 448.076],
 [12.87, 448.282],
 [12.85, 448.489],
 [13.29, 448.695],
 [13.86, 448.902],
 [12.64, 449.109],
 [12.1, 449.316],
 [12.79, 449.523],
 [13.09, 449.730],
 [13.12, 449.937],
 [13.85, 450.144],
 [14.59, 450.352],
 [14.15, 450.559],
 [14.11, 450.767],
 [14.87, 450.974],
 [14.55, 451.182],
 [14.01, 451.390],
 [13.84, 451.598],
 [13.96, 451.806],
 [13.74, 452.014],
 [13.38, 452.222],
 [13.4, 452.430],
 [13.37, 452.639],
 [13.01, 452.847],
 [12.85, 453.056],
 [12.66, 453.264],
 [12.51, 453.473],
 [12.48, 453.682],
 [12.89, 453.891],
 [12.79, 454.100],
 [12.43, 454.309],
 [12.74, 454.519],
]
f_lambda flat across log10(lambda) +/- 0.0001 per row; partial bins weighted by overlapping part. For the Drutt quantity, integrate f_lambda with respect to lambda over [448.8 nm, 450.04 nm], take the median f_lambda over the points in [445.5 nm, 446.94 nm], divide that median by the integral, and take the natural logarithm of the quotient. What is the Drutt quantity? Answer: -0.3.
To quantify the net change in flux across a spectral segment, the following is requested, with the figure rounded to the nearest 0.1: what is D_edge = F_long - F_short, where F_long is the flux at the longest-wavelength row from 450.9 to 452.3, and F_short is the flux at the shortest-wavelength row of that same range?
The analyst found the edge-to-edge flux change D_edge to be -1.5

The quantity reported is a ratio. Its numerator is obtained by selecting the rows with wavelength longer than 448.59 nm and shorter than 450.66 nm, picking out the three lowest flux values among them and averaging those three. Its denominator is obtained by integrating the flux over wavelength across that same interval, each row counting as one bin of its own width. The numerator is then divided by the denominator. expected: 0.453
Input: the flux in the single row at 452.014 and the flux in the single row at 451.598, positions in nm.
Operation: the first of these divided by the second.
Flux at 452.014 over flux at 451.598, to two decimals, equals 0.99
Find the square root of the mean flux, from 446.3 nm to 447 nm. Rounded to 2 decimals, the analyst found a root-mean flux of 3.56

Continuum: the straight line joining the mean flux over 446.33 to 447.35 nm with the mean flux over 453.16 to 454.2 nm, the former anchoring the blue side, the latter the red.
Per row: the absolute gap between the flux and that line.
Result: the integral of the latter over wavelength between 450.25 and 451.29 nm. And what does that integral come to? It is 1.77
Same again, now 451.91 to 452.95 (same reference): 0.71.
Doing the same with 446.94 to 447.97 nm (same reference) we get 0.37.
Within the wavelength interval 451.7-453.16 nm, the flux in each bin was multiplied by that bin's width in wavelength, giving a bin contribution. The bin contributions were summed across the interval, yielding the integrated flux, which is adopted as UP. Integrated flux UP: 20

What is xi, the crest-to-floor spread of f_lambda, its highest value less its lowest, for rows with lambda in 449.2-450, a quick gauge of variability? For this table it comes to 1.02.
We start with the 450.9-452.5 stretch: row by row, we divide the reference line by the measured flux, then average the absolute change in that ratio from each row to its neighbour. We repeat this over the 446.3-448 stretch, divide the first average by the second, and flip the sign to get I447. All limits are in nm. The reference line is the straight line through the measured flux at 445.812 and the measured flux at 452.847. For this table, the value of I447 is -1.1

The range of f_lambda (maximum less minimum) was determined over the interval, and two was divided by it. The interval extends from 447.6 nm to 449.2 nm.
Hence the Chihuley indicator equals 1.6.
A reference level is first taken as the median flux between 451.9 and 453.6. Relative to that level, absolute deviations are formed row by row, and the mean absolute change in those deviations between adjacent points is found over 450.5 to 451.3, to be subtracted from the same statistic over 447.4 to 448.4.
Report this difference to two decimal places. -0.23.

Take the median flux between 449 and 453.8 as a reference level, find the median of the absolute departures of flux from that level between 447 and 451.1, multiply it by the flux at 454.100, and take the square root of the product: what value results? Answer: 2.58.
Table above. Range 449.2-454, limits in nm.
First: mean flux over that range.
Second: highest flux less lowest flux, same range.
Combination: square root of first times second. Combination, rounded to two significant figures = 6.1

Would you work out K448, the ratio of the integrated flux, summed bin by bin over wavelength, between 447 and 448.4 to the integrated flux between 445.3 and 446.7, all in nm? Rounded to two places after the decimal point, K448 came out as 1.12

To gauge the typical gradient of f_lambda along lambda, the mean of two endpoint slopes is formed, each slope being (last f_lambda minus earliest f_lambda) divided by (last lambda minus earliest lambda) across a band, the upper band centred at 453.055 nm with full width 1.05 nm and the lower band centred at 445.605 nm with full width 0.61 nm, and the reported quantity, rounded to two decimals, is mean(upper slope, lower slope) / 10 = -0.14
